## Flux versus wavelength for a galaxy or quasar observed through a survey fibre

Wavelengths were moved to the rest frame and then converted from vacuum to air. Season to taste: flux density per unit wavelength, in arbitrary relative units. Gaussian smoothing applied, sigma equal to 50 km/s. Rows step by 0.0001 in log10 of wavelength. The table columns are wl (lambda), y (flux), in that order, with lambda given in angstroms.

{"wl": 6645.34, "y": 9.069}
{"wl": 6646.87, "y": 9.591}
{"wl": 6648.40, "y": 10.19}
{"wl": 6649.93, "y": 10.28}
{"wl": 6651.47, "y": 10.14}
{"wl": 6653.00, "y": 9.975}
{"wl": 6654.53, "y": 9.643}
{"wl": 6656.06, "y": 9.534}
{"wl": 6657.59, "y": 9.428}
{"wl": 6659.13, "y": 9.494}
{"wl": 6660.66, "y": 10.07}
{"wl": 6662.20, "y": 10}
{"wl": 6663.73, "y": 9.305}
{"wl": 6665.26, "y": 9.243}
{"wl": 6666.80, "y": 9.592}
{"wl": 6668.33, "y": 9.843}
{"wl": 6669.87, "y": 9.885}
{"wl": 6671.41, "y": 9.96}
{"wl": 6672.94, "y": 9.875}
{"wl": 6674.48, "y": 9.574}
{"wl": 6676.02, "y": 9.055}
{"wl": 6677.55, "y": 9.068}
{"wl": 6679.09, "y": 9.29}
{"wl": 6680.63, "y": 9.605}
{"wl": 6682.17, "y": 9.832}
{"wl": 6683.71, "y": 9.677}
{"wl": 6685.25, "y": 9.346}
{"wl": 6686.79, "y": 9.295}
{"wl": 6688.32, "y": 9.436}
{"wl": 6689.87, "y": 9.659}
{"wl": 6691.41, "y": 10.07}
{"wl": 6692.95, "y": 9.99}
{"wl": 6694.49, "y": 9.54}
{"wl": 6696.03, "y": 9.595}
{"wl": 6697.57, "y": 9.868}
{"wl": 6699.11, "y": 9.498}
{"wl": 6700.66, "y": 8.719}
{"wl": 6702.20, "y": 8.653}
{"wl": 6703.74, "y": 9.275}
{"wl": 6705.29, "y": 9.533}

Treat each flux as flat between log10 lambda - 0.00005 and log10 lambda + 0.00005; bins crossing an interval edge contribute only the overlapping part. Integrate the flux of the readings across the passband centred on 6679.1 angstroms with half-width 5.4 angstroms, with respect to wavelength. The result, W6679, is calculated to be 102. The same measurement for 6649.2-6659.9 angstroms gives 105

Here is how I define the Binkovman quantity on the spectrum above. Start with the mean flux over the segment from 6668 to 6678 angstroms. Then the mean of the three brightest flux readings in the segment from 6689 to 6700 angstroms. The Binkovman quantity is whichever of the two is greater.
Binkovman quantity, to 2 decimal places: 9.98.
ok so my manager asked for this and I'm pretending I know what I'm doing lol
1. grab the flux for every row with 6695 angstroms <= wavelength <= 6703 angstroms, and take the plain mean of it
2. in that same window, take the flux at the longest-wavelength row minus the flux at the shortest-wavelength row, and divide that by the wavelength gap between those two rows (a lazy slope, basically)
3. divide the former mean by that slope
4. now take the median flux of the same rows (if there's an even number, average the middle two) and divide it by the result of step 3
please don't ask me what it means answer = -0.16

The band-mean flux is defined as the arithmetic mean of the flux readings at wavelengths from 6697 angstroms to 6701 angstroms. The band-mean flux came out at 9.4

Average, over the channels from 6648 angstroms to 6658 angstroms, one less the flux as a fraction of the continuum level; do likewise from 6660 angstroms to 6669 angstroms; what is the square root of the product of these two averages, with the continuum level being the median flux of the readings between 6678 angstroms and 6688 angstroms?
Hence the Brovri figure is 0.030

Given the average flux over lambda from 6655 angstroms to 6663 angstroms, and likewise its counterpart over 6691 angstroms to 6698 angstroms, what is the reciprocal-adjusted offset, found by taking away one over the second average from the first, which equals 9.60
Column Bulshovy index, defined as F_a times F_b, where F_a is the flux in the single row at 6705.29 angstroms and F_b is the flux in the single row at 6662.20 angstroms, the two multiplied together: 95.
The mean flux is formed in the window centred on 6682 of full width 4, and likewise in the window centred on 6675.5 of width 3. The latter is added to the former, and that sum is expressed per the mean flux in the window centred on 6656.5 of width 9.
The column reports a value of 1.96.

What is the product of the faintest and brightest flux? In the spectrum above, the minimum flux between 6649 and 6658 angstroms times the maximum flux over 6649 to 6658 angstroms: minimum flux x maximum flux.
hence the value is 97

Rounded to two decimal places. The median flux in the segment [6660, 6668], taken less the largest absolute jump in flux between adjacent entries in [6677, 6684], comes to 9.28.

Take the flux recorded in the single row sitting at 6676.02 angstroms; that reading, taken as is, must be 9.055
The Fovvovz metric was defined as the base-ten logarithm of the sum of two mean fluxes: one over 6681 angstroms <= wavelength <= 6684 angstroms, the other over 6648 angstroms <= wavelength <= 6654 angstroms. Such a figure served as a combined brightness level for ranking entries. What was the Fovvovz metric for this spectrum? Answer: 1.30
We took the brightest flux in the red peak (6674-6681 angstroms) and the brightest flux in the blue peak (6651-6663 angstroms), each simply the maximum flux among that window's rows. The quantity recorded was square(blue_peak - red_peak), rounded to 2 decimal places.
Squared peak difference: 0.29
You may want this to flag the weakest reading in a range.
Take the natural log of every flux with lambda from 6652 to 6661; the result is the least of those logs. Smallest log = 2.24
